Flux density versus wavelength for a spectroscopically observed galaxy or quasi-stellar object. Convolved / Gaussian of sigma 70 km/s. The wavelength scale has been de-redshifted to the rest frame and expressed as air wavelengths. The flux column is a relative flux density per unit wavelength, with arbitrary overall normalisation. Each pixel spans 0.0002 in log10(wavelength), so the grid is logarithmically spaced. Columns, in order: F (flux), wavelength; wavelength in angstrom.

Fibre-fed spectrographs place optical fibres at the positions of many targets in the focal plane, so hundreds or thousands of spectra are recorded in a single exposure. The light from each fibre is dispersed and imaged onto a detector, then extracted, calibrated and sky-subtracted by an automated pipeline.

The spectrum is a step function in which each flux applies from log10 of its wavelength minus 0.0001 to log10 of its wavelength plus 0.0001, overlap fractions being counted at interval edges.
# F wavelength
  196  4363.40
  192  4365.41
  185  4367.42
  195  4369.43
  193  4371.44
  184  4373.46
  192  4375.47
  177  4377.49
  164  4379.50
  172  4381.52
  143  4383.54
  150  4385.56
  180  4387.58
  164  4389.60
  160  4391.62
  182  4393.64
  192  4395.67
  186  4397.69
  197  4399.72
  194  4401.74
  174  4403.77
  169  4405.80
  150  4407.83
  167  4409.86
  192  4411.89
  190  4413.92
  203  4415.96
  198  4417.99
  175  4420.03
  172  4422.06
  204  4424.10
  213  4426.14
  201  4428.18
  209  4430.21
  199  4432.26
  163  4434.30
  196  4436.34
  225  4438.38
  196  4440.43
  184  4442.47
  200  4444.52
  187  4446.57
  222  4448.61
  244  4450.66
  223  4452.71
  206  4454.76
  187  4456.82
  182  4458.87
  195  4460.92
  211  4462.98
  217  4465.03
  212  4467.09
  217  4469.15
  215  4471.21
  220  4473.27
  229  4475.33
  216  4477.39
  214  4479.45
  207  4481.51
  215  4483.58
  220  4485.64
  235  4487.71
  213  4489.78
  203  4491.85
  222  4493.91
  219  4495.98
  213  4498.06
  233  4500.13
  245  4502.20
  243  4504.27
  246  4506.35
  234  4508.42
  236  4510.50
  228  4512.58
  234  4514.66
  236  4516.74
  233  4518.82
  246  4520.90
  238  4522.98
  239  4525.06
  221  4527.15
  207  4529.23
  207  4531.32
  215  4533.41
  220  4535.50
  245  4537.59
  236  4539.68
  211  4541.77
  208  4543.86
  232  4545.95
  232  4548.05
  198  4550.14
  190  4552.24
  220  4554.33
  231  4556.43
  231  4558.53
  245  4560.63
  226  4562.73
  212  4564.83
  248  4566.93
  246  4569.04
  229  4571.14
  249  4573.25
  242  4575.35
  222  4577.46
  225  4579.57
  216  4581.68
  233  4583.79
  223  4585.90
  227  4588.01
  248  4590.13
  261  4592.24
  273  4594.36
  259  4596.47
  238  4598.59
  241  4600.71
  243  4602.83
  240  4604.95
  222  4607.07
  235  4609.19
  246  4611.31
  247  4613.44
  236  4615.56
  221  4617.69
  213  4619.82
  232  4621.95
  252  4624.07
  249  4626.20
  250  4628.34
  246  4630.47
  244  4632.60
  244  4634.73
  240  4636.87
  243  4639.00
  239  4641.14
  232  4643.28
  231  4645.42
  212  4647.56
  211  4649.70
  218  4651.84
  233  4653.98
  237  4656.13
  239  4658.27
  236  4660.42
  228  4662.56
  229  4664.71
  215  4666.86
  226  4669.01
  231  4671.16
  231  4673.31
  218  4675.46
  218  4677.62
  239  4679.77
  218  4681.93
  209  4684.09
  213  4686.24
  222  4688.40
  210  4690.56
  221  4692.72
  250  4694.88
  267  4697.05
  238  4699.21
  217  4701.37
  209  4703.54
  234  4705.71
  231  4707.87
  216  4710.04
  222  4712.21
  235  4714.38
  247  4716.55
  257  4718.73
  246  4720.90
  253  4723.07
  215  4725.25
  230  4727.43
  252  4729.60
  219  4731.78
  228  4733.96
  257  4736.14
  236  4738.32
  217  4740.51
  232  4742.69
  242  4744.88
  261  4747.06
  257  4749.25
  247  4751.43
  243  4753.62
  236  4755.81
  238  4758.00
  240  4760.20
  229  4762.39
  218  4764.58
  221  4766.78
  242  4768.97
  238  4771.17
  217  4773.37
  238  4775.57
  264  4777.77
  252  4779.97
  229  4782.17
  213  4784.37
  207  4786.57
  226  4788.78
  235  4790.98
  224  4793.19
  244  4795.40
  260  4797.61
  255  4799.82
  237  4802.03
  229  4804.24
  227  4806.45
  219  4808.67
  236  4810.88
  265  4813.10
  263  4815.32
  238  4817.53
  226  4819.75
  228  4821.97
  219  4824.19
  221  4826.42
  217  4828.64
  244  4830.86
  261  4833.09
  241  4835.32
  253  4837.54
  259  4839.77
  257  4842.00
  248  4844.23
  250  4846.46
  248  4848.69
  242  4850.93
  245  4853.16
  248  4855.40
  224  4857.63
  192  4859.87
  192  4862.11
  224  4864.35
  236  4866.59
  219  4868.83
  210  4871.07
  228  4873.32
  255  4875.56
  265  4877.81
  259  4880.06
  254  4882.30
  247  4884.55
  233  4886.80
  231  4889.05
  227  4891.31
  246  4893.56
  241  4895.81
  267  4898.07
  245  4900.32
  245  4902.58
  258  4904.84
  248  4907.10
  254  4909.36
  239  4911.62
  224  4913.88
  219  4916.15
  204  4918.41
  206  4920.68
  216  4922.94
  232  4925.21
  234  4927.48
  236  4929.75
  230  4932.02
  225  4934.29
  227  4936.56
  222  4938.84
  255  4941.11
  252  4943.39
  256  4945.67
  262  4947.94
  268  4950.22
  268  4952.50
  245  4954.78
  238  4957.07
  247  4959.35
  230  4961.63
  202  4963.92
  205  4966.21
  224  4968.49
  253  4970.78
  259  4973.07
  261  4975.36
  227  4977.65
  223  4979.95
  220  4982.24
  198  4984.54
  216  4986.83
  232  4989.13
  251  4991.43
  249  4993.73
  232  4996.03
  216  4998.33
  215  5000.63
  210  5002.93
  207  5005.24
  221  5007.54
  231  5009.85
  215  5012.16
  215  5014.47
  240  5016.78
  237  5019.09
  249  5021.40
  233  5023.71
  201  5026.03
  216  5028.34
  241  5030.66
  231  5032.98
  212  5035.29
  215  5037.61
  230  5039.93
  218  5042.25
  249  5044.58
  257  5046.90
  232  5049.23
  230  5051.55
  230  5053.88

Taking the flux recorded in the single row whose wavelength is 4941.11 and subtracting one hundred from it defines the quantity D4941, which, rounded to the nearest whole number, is 155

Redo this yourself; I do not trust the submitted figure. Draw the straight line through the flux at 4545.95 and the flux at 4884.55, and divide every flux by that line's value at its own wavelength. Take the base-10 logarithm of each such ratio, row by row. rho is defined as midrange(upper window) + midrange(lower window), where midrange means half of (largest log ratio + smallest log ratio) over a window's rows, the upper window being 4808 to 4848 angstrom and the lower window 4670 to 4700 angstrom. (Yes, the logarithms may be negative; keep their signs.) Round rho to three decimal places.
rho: -0.012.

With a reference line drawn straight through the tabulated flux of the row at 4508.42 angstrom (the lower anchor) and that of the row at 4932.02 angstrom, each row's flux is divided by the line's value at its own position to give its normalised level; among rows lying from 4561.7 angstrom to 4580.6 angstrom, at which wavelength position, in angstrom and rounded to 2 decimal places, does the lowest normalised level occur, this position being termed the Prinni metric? 4564.83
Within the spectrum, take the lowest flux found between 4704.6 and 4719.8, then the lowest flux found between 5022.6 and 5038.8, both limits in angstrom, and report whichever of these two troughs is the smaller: 201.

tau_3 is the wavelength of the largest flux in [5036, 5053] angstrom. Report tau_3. 5046.90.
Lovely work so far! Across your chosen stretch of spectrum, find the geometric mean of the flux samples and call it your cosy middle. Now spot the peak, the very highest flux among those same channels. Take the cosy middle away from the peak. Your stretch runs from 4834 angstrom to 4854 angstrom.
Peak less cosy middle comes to 10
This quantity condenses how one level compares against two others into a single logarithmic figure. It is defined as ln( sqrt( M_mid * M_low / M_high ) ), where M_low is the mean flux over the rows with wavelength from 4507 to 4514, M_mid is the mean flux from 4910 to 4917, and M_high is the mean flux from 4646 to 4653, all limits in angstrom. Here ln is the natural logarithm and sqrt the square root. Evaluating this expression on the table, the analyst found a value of 2.76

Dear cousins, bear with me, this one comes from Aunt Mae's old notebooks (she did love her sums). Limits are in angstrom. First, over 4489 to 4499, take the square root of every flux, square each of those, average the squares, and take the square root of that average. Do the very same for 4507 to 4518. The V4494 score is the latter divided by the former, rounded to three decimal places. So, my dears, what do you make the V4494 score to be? 1.045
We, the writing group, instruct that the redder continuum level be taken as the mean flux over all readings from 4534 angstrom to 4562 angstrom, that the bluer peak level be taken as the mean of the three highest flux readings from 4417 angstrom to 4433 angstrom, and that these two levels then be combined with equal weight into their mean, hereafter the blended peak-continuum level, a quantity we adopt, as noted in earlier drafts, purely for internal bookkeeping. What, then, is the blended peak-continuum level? 216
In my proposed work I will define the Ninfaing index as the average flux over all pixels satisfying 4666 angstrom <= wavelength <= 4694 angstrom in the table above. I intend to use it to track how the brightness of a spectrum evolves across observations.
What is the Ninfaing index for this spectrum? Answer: 221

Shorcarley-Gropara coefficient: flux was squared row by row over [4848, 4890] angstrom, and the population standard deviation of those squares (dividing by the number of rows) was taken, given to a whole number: 9208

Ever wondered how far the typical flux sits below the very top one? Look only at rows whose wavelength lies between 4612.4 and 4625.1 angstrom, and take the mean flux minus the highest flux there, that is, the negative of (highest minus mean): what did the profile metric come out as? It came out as -18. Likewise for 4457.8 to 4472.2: -10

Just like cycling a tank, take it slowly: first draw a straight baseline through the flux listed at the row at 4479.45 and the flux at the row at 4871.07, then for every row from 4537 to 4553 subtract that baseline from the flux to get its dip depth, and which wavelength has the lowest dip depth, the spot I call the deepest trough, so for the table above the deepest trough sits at 4552.24 angstrom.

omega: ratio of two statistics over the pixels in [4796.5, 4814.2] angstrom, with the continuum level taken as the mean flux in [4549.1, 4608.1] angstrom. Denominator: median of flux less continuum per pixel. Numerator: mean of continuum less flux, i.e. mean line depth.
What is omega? -2.5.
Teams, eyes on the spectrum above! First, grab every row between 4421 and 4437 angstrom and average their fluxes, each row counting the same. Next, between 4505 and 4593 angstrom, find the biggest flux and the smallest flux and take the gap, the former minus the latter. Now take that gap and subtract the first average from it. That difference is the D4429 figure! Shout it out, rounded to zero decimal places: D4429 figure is -124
